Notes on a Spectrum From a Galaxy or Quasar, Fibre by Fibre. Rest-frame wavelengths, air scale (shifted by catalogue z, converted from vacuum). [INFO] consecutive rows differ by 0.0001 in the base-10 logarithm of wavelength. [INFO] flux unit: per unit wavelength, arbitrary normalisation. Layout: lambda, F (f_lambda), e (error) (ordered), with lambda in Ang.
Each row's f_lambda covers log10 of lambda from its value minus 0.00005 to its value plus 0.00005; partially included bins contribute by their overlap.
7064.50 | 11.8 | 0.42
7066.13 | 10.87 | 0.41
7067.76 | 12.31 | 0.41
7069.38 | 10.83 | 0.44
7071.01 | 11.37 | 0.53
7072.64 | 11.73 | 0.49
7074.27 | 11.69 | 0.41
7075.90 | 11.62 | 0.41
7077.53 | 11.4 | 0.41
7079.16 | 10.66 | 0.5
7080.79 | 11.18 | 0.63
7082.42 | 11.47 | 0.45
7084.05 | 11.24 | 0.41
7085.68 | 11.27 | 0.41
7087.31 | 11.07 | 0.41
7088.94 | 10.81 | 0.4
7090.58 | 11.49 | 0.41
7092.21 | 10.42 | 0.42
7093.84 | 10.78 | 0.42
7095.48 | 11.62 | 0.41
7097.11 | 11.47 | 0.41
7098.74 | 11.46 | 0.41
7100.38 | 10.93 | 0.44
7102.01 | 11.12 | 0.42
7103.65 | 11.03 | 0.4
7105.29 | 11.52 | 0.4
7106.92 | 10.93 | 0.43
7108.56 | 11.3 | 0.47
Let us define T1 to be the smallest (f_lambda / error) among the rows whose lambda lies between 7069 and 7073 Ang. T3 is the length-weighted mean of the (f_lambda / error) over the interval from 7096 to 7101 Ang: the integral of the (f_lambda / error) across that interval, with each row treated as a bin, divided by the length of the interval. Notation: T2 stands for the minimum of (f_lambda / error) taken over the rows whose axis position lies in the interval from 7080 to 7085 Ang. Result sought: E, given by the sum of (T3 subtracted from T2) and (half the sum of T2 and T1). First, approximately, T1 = 21.5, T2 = 18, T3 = 27.1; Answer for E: 10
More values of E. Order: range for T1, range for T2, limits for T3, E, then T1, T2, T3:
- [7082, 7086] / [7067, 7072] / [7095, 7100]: 17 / 25.5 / 21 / 27.8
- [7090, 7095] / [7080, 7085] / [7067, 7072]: 14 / 24.8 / 18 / 25.3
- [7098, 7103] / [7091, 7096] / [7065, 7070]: 22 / 24.8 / 25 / 27.2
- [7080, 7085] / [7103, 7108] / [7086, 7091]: 20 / 17.7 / 25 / 27.3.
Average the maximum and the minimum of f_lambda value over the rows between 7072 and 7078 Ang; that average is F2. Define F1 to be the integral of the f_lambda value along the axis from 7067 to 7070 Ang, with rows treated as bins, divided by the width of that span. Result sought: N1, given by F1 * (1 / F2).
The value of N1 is 1.01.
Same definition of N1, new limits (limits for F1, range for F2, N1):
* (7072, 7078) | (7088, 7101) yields 1.05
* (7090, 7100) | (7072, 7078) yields 0.97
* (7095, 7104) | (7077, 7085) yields 1.02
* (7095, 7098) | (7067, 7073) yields 1.00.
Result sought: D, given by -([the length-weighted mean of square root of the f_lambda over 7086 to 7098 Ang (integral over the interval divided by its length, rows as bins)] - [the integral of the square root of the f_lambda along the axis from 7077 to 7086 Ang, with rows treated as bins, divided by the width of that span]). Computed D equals 0.01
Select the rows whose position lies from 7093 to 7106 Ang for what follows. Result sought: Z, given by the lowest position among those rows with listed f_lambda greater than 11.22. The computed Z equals 7095.48 Ang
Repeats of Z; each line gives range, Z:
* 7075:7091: 7075.90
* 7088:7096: 7090.58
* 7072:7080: 7072.64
